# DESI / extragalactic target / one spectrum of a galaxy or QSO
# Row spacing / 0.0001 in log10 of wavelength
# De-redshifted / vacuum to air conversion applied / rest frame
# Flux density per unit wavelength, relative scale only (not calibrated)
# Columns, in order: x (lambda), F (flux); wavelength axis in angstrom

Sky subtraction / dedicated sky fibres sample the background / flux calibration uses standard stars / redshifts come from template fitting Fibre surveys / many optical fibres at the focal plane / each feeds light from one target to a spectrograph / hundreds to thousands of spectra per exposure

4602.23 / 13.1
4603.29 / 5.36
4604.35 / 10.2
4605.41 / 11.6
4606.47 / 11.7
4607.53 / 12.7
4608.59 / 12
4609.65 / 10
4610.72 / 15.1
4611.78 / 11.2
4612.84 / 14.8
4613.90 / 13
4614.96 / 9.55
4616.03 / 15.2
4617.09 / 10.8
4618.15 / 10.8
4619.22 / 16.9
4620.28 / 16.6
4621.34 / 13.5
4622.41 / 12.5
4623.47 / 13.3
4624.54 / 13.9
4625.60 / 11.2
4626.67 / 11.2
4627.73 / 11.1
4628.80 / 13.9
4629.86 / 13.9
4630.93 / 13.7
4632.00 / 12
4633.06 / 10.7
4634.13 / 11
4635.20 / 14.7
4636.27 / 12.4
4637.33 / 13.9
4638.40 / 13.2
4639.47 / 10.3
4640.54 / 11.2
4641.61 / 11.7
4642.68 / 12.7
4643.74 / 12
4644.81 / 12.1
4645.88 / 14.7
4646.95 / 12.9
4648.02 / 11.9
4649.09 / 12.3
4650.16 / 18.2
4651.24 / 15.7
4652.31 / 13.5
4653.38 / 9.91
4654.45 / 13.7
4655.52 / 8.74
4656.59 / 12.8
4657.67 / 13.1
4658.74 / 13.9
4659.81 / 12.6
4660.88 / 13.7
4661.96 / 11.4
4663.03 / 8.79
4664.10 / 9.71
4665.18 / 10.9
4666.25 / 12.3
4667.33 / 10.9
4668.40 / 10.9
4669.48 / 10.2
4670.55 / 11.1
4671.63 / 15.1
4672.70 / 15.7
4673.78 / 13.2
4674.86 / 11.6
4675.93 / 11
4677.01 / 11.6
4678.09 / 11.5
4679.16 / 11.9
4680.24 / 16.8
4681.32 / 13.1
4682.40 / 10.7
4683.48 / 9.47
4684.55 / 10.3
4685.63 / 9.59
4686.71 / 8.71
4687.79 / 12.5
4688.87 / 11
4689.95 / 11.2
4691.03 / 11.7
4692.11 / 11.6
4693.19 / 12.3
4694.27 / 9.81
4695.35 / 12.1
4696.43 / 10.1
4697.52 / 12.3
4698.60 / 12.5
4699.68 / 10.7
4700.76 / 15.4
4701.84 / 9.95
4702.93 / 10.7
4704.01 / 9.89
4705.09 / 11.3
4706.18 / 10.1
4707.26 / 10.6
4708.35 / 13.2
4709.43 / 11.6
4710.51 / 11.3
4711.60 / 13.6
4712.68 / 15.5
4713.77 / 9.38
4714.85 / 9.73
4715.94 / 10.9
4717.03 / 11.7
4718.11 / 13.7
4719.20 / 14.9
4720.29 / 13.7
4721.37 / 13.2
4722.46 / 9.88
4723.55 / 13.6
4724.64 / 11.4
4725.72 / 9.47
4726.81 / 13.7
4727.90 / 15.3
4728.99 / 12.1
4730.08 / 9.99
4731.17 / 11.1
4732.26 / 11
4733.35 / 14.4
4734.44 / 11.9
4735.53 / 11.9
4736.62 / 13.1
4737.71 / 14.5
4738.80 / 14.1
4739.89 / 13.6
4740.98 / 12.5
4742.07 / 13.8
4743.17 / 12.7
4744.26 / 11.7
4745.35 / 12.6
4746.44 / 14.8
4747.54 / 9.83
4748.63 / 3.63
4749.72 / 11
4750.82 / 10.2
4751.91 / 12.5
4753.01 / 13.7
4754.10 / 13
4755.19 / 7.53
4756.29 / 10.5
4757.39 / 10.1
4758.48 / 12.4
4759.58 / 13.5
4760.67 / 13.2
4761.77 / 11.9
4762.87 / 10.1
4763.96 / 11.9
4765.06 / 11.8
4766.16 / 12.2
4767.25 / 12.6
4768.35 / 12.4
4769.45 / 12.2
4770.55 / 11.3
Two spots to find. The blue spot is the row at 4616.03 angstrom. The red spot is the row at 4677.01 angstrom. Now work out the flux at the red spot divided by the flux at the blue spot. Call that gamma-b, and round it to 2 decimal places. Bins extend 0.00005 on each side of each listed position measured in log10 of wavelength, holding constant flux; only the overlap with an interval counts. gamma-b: 0.76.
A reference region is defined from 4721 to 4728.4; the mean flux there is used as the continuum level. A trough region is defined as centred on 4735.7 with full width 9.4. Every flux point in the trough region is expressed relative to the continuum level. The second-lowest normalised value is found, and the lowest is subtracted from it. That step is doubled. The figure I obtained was 0.02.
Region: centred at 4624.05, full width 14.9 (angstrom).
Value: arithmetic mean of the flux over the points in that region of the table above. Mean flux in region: 13.1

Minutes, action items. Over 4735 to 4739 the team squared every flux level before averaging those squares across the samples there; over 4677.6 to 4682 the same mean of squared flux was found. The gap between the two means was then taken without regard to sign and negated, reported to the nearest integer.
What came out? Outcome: -1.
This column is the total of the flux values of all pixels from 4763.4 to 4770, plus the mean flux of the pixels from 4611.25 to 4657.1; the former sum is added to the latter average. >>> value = 86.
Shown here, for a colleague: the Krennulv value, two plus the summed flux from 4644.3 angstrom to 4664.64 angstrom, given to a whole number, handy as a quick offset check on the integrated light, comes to 242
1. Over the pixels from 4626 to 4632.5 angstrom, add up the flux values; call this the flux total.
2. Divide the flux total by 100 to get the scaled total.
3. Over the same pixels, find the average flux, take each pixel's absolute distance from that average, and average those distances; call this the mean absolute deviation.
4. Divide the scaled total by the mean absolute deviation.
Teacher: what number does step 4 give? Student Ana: 0.63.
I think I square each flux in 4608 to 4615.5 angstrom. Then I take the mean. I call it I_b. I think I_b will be 154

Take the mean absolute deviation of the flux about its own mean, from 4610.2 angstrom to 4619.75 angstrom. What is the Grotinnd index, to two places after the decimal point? 2.19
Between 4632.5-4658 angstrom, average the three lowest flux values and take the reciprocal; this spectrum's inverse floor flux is 0.104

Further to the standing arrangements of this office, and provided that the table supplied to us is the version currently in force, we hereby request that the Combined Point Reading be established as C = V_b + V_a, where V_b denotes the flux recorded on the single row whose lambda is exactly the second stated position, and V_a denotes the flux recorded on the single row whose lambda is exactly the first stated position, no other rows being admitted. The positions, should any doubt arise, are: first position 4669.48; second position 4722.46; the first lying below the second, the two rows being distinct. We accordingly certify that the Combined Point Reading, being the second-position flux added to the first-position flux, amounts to 20.1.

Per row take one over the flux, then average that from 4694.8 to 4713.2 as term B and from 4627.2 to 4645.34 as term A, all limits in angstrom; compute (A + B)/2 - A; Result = 0.002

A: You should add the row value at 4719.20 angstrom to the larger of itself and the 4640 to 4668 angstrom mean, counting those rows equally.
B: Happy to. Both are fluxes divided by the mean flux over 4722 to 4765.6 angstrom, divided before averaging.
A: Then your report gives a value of 2.50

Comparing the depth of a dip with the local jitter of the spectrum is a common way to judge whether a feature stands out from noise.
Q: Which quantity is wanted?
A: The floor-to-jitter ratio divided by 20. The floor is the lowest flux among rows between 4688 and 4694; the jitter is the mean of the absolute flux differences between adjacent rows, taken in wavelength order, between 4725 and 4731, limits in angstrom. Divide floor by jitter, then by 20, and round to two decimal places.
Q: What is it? 0.20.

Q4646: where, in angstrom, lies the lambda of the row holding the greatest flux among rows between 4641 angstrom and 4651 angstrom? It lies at 4650.16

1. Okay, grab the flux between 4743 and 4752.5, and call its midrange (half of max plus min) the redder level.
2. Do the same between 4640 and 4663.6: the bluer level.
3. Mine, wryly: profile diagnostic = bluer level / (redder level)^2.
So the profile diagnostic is 0.159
